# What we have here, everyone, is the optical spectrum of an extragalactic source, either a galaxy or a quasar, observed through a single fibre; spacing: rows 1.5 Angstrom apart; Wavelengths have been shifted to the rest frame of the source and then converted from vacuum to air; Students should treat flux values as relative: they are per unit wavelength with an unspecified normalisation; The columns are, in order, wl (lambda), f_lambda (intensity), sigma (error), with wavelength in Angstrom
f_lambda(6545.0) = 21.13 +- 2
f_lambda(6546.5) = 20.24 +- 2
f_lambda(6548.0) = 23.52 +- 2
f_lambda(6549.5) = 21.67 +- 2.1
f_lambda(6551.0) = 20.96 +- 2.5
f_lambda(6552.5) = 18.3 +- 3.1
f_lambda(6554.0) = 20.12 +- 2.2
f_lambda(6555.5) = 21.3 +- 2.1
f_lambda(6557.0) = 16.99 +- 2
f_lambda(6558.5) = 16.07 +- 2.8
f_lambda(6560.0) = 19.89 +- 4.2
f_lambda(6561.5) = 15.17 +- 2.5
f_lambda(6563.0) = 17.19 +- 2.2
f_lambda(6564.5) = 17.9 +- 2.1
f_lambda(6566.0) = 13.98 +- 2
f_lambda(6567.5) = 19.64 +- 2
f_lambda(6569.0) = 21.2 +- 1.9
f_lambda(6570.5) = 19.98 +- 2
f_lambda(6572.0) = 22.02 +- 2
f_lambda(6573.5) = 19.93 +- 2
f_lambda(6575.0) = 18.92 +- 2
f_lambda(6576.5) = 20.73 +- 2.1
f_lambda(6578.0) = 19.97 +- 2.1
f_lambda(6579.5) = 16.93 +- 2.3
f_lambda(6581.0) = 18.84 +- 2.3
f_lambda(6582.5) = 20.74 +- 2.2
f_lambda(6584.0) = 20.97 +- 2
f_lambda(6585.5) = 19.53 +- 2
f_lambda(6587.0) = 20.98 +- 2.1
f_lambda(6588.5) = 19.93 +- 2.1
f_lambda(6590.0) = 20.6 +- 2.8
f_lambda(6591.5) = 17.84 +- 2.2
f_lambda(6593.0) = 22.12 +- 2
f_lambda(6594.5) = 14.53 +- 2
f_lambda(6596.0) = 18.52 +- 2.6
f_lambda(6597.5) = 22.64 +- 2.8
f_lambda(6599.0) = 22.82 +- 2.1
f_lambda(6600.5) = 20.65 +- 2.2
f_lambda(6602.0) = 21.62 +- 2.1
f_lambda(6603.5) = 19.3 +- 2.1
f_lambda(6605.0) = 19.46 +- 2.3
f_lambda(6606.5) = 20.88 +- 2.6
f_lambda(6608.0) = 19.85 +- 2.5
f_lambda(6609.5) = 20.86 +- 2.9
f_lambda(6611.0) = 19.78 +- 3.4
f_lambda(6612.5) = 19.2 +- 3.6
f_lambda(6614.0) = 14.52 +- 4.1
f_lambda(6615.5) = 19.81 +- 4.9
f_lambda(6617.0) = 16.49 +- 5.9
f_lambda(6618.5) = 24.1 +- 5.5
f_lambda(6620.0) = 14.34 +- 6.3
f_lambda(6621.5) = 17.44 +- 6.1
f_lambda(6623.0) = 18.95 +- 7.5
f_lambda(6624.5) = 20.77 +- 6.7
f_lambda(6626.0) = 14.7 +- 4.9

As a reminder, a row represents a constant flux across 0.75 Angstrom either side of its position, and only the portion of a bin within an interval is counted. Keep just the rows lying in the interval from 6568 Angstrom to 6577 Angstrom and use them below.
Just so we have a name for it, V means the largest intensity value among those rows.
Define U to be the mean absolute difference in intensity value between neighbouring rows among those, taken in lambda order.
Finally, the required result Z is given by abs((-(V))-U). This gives 23.7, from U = 1.6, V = 22.02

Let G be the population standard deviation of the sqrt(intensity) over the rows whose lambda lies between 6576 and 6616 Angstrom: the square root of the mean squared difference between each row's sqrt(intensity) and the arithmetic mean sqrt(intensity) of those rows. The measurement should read 0.230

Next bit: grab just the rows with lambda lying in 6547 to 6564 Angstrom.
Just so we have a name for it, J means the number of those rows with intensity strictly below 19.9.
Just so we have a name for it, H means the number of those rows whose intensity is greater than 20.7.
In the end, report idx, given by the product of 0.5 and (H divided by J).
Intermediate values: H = 4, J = 6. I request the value 0.3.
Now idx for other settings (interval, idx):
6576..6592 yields 0.5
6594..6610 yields 0.5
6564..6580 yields 0.3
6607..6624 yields 0.1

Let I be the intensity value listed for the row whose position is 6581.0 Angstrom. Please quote 18.84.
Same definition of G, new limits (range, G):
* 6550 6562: 0.254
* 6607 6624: 0.316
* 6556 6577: 0.272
